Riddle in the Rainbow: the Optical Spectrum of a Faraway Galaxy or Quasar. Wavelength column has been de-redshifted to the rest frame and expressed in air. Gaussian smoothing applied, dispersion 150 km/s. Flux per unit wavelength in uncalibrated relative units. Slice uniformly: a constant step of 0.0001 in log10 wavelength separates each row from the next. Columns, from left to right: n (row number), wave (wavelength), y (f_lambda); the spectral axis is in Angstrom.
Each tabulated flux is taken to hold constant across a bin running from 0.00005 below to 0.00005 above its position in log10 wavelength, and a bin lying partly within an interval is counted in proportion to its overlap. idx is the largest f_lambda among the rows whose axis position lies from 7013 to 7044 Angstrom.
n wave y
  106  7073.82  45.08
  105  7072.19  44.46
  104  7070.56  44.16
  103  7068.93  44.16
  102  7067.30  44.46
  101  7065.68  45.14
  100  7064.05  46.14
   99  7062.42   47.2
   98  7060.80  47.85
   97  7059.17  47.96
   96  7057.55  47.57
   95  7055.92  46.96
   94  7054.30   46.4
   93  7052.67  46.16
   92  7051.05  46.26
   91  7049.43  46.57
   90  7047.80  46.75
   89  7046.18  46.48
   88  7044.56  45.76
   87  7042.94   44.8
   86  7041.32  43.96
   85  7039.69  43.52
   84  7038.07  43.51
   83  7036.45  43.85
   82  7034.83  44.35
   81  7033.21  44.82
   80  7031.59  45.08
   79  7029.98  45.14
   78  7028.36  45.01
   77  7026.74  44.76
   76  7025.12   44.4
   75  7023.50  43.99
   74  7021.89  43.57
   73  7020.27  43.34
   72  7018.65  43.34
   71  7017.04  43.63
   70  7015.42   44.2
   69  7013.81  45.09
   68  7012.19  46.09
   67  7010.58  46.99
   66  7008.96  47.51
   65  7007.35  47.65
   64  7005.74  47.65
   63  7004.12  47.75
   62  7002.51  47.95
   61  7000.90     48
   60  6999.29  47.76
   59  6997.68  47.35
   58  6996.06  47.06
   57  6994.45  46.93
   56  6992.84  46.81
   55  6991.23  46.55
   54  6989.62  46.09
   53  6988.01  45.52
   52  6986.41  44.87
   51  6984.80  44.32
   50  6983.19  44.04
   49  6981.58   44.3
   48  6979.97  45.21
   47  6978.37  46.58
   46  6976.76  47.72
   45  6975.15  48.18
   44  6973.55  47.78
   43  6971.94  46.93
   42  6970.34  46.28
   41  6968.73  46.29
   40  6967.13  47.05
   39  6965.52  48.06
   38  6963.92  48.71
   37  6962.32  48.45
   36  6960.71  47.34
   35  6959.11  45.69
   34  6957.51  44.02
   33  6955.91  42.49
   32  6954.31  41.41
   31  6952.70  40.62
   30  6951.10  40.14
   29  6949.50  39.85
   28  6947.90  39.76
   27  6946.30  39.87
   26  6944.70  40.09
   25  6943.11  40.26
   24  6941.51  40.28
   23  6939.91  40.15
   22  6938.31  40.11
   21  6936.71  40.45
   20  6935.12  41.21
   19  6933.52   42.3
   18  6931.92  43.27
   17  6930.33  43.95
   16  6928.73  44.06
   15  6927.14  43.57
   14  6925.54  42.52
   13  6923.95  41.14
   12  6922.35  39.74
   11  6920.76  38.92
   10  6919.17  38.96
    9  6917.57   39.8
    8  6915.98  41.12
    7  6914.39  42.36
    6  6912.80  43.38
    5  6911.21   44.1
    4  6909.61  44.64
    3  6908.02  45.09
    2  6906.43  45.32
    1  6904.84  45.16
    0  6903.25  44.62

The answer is 45.14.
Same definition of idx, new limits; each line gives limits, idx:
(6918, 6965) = 48.71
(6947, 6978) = 48.71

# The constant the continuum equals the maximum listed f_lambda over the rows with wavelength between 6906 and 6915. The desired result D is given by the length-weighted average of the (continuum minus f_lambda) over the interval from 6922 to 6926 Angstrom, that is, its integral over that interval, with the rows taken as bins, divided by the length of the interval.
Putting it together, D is 4.1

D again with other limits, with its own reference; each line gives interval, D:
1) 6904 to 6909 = 0.2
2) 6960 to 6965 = -2.9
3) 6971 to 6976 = -2.3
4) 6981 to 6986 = 1.1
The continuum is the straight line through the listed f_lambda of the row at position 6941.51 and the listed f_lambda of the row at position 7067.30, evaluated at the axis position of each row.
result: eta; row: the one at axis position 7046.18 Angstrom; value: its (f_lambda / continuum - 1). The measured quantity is 0.06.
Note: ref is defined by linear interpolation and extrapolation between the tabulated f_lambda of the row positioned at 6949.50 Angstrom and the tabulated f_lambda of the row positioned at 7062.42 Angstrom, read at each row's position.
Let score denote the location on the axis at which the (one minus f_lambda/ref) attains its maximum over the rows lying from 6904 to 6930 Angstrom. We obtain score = 6920.76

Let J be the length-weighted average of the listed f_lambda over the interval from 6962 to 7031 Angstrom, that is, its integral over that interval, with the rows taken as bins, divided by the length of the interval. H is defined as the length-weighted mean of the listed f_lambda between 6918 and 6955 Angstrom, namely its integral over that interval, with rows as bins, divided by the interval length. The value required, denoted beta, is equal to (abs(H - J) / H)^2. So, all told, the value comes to 0.0160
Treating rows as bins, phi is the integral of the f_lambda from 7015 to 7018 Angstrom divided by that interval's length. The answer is 43.9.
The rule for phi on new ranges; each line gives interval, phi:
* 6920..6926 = 40.5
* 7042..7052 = 46.1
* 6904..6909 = 45.2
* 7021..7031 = 44.5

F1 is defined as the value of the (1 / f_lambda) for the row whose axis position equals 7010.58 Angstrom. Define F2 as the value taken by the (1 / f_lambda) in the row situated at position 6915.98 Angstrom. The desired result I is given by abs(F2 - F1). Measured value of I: 0.0030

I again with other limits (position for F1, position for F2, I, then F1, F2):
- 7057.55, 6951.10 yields 0.0039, 0.0210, 0.0249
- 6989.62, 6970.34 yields 0.0001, 0.0217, 0.0216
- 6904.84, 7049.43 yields 0.0007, 0.0221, 0.0215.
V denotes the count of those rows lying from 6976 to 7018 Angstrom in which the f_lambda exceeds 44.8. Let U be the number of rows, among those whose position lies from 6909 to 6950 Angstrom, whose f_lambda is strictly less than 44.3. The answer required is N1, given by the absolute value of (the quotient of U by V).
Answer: 1.2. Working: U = 25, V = 21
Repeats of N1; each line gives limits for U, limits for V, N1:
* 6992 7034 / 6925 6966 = 1.2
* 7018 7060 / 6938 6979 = 0.6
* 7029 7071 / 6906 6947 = 3.0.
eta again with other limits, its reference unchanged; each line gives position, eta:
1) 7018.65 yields 0.01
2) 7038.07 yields 0.00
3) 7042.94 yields 0.03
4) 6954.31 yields 0.02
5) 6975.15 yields 0.16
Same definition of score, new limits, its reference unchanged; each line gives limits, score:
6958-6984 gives 6983.19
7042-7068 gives 7067.30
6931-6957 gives 6949.50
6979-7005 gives 6983.19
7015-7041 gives 7039.69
